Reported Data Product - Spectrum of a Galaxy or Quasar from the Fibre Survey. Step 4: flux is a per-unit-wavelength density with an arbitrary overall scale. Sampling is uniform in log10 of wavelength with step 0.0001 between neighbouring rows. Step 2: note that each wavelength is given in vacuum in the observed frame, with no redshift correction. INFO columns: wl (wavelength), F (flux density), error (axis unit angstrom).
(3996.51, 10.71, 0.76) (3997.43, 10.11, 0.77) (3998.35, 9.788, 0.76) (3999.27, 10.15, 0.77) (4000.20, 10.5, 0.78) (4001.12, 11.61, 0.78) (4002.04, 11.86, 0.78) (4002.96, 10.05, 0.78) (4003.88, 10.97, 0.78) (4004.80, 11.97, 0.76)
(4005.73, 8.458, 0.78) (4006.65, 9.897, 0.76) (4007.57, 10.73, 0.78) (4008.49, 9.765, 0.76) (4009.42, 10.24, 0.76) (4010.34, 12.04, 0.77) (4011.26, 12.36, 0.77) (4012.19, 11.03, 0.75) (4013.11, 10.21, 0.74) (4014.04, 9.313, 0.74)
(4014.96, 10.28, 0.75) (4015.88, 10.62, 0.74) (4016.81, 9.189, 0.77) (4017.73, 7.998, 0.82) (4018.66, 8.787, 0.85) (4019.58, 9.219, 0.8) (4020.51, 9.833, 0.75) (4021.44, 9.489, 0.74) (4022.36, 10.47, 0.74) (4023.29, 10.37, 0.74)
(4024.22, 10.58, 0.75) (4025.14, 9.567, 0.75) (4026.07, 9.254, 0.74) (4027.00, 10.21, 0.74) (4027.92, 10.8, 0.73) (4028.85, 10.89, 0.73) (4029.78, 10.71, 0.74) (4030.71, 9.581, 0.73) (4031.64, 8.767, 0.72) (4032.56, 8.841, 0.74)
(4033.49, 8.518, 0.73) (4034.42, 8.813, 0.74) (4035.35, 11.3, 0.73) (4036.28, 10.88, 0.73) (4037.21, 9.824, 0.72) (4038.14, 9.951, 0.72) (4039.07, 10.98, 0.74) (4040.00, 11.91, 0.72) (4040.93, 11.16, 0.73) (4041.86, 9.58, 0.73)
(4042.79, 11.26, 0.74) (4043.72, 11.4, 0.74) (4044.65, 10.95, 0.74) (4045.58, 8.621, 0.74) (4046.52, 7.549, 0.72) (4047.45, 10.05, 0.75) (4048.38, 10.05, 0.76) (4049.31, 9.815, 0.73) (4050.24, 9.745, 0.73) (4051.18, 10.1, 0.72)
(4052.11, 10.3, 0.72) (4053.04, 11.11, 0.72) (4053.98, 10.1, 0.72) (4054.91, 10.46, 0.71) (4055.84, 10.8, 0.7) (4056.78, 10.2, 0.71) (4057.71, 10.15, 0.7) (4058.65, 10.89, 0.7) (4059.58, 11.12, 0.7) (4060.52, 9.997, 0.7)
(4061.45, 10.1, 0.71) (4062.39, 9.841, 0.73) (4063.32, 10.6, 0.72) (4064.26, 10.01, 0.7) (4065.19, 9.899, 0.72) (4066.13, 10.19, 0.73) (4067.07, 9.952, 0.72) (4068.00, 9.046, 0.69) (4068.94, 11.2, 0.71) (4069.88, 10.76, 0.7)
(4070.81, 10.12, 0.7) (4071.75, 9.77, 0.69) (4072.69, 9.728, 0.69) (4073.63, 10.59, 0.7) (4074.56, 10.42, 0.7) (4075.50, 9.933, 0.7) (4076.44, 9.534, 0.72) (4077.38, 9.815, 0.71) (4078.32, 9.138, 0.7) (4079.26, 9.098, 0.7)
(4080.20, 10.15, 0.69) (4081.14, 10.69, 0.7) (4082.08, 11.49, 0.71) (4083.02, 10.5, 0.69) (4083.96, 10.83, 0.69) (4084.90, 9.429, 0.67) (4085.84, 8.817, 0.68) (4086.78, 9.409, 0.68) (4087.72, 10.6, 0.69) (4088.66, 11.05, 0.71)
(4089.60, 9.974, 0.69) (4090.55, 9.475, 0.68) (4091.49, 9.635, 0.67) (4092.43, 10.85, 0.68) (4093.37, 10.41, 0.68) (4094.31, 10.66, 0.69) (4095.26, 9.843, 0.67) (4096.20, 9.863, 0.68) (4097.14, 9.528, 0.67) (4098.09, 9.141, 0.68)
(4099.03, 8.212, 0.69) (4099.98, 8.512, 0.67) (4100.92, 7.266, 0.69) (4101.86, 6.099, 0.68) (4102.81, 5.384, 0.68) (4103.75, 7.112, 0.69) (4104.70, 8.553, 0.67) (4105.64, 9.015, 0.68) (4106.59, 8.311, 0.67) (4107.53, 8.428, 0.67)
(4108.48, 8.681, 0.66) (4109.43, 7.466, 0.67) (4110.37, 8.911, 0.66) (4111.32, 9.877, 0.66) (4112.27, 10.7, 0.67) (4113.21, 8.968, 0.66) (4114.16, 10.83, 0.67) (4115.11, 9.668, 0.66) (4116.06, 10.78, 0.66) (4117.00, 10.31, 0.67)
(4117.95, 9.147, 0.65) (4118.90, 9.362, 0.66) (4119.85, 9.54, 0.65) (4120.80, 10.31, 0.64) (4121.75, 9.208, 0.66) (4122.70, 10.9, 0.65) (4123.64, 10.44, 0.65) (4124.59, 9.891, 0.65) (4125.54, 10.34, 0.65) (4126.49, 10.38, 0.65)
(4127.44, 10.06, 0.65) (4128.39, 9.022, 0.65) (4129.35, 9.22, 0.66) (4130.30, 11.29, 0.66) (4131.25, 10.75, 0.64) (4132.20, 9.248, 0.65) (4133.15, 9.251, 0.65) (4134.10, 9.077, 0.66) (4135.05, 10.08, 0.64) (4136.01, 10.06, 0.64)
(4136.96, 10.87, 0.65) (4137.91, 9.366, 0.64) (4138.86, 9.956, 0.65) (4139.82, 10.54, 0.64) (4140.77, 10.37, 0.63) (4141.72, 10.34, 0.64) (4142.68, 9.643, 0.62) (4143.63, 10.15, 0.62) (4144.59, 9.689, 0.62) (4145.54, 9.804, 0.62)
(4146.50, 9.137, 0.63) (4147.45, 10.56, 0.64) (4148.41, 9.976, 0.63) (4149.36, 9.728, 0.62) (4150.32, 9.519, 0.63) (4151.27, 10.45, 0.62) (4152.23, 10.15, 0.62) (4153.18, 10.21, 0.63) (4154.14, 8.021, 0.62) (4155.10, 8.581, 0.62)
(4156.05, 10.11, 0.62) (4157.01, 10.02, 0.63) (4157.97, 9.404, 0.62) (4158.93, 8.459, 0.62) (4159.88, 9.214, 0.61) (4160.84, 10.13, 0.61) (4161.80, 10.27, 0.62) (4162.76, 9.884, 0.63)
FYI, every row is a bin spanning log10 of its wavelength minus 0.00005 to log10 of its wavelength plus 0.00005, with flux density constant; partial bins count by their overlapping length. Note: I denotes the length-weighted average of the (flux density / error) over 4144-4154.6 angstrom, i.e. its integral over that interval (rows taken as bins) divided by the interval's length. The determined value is 15.6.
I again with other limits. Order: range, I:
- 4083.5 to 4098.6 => 14.6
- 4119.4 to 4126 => 15.5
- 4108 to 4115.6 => 14.1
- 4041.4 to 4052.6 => 13.5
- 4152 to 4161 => 15.1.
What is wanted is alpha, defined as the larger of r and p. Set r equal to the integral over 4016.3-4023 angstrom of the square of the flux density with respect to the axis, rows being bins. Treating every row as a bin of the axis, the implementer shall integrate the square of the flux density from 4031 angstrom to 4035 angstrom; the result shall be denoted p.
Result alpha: 585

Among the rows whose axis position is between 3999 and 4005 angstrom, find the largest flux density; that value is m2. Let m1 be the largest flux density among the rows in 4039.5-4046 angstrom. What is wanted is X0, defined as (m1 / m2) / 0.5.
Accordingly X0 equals 1.99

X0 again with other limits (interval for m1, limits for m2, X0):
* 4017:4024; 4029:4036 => 1.85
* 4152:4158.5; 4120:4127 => 1.87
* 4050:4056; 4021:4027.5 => 2.10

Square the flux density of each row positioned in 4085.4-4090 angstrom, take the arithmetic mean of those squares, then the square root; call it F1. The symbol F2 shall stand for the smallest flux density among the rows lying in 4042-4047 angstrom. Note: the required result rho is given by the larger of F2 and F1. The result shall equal 10.0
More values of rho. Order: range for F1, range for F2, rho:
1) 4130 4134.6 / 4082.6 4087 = 10.0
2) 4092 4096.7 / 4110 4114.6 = 10.3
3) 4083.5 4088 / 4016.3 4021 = 9.8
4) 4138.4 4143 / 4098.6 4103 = 10.2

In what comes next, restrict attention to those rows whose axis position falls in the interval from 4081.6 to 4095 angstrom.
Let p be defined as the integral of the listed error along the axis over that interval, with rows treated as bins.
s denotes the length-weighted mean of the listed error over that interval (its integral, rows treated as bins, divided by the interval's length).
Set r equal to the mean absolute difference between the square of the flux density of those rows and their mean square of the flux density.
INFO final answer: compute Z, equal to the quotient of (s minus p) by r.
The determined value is -0.64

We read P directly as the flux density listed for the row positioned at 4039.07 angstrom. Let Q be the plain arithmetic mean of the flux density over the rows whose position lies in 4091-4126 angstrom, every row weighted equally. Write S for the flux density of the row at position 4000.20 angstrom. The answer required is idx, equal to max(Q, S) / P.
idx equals 0.956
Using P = 10.98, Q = 9.2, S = 10.5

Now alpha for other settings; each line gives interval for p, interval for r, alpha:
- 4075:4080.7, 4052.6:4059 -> 709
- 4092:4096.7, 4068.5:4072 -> 501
